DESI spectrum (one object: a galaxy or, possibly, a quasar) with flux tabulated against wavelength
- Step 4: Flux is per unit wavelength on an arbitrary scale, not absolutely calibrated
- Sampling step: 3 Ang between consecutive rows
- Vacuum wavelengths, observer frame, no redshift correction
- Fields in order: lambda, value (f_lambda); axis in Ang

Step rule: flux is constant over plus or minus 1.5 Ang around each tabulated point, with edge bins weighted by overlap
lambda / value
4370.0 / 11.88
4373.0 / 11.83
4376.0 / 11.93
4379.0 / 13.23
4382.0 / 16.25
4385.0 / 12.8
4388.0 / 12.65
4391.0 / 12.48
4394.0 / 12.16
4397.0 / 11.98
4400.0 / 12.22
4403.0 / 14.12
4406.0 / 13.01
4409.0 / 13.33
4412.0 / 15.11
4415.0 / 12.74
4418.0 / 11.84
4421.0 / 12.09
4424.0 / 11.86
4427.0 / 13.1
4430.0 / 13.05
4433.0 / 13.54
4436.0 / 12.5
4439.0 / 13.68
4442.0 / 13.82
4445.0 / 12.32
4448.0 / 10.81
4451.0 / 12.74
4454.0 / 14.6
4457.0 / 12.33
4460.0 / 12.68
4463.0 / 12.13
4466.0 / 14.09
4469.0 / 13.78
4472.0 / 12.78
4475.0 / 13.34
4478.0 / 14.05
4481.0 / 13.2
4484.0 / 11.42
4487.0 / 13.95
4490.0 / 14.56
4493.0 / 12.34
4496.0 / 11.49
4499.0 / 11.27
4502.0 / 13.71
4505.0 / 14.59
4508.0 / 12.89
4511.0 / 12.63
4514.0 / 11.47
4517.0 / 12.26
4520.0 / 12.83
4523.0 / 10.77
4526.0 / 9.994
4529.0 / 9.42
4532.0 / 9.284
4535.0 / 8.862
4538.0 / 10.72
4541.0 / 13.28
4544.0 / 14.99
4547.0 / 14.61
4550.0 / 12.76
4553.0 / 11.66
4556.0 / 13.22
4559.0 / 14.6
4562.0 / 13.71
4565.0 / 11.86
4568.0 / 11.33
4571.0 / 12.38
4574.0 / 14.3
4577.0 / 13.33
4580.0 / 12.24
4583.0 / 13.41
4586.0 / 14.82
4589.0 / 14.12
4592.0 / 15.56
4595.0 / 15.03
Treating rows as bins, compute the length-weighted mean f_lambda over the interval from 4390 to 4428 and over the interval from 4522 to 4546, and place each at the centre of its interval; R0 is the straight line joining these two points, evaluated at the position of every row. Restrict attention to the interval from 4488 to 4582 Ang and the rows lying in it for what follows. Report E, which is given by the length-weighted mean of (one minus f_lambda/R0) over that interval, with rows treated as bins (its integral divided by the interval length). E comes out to -0.13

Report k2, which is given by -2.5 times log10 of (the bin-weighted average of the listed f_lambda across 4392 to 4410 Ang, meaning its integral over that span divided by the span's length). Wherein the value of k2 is -2.77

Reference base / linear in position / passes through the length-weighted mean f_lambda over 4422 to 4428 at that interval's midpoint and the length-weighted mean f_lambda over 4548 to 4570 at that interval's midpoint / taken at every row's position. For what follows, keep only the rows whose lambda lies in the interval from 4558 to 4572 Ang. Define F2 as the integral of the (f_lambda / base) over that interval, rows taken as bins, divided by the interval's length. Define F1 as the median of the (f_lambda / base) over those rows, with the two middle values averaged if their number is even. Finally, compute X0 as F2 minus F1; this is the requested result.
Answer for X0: 0.03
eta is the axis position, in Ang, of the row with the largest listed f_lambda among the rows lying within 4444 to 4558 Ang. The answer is 4544.0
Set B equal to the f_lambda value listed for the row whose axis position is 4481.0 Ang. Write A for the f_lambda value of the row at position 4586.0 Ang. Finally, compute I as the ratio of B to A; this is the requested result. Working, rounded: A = 14.82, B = 13.2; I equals 0.89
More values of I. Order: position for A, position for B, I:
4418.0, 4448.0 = 0.91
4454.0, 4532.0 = 0.64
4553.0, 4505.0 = 1.25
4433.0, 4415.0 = 0.94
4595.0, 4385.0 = 0.85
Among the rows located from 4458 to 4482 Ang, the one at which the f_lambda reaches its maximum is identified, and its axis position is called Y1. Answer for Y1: 4466.0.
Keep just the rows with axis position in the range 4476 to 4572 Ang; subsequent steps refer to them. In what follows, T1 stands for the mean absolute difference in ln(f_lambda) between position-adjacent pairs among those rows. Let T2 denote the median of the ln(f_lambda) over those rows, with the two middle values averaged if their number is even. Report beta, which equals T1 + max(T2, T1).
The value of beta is 2.624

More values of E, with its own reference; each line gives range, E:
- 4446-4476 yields -0.07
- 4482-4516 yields -0.11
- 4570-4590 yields -0.31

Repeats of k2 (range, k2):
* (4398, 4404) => -2.78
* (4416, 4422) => -2.70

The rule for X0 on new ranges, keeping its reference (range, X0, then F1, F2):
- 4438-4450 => -0.03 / 1.04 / 1.01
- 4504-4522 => 0.00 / 1.01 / 1.00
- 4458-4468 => 0.02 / 1.01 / 1.04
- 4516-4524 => -0.02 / 0.97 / 0.95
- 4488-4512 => 0.02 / 1.01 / 1.03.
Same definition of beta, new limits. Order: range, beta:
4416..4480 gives 2.622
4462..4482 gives 2.658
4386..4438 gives 2.597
